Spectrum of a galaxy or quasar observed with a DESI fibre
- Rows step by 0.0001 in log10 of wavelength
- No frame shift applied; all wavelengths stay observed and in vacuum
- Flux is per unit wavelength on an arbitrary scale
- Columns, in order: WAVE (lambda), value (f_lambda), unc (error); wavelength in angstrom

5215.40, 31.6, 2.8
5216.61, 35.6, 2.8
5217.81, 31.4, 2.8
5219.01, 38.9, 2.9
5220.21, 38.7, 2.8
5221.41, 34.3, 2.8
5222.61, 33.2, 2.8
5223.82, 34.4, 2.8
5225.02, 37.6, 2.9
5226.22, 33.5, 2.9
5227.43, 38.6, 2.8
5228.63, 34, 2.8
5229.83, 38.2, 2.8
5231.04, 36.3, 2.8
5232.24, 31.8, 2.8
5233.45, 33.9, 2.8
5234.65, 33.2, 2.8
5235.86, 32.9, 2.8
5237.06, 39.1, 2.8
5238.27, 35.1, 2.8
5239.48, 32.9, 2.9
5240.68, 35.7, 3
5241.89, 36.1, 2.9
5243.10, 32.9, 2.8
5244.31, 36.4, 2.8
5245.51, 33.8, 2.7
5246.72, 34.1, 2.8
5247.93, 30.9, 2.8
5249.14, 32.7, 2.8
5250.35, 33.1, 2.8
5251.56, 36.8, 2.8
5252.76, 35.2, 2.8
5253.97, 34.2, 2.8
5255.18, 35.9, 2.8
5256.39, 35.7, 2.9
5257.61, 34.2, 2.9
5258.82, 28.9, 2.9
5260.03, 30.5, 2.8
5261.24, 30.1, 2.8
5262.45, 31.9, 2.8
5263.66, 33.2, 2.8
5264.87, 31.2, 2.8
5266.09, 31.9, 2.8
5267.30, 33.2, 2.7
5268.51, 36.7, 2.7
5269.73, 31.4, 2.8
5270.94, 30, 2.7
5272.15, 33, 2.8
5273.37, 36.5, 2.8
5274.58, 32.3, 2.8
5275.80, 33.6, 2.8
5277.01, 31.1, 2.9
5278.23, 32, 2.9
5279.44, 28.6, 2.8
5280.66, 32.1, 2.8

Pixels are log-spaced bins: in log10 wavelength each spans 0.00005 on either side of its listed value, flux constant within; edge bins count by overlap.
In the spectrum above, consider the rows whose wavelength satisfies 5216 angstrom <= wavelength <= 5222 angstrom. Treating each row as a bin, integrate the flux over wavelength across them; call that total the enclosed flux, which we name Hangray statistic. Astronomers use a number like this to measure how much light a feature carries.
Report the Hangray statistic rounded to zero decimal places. 215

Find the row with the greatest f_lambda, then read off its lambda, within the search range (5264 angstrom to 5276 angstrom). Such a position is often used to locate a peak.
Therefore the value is 5268.51 angstrom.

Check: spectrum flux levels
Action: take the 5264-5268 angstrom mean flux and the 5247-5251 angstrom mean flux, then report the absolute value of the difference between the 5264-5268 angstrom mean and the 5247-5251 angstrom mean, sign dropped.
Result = 0.1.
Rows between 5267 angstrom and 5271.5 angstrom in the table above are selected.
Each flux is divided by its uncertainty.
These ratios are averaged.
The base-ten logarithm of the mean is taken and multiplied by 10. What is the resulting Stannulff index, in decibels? 10.8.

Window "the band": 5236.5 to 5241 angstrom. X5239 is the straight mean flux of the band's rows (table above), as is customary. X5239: 35.7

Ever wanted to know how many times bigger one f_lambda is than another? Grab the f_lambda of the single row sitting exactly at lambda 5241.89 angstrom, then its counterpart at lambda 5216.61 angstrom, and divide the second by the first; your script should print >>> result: 0.986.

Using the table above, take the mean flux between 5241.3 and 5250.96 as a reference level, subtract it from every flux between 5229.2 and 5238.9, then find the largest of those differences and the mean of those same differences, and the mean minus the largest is -4.0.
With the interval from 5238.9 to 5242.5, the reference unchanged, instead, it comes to -1.2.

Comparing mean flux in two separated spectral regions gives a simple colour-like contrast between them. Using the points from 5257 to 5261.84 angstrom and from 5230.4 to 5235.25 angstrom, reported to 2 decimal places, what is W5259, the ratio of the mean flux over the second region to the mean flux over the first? 1.09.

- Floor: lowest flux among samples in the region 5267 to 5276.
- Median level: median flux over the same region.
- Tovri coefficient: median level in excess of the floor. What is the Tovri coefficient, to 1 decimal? 3.1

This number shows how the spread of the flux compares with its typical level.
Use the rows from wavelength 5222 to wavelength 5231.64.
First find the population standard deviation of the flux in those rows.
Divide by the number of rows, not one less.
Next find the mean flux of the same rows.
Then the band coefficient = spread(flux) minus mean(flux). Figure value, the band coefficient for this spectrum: -33.7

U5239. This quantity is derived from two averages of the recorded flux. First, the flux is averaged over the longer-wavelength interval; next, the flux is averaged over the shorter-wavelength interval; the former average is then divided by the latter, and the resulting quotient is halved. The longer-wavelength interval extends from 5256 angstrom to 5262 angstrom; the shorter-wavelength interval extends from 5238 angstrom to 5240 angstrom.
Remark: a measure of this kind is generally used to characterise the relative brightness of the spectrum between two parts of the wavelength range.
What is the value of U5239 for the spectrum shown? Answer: 0.469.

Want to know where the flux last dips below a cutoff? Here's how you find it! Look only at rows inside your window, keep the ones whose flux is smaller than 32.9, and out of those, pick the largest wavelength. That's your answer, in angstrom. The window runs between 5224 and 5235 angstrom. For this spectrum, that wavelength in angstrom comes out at 5232.24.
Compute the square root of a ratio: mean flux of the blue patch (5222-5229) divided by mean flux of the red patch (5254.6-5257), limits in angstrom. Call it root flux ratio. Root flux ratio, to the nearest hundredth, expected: 0.99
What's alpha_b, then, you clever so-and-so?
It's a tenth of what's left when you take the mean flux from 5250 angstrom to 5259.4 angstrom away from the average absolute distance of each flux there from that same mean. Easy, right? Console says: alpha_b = -3.26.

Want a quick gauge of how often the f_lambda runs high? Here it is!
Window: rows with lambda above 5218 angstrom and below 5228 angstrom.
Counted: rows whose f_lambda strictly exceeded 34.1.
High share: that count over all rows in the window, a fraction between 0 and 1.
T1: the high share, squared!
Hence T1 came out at 0.56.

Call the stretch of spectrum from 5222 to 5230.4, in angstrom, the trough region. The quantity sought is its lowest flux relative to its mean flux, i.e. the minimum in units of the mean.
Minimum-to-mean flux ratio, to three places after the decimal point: 0.931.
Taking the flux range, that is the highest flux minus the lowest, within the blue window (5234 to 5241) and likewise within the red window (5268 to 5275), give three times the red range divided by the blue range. 3.2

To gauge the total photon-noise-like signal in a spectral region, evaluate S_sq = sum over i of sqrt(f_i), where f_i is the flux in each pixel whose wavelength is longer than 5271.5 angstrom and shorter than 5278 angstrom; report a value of 28.8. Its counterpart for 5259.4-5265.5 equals 28.0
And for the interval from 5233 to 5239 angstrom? 29.5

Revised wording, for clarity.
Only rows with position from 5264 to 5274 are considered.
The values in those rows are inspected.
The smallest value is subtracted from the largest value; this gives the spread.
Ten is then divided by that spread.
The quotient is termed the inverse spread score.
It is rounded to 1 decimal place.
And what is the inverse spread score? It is 1.5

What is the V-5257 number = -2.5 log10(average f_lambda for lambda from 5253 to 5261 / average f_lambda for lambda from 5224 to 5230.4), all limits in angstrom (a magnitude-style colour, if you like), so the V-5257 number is 0.10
